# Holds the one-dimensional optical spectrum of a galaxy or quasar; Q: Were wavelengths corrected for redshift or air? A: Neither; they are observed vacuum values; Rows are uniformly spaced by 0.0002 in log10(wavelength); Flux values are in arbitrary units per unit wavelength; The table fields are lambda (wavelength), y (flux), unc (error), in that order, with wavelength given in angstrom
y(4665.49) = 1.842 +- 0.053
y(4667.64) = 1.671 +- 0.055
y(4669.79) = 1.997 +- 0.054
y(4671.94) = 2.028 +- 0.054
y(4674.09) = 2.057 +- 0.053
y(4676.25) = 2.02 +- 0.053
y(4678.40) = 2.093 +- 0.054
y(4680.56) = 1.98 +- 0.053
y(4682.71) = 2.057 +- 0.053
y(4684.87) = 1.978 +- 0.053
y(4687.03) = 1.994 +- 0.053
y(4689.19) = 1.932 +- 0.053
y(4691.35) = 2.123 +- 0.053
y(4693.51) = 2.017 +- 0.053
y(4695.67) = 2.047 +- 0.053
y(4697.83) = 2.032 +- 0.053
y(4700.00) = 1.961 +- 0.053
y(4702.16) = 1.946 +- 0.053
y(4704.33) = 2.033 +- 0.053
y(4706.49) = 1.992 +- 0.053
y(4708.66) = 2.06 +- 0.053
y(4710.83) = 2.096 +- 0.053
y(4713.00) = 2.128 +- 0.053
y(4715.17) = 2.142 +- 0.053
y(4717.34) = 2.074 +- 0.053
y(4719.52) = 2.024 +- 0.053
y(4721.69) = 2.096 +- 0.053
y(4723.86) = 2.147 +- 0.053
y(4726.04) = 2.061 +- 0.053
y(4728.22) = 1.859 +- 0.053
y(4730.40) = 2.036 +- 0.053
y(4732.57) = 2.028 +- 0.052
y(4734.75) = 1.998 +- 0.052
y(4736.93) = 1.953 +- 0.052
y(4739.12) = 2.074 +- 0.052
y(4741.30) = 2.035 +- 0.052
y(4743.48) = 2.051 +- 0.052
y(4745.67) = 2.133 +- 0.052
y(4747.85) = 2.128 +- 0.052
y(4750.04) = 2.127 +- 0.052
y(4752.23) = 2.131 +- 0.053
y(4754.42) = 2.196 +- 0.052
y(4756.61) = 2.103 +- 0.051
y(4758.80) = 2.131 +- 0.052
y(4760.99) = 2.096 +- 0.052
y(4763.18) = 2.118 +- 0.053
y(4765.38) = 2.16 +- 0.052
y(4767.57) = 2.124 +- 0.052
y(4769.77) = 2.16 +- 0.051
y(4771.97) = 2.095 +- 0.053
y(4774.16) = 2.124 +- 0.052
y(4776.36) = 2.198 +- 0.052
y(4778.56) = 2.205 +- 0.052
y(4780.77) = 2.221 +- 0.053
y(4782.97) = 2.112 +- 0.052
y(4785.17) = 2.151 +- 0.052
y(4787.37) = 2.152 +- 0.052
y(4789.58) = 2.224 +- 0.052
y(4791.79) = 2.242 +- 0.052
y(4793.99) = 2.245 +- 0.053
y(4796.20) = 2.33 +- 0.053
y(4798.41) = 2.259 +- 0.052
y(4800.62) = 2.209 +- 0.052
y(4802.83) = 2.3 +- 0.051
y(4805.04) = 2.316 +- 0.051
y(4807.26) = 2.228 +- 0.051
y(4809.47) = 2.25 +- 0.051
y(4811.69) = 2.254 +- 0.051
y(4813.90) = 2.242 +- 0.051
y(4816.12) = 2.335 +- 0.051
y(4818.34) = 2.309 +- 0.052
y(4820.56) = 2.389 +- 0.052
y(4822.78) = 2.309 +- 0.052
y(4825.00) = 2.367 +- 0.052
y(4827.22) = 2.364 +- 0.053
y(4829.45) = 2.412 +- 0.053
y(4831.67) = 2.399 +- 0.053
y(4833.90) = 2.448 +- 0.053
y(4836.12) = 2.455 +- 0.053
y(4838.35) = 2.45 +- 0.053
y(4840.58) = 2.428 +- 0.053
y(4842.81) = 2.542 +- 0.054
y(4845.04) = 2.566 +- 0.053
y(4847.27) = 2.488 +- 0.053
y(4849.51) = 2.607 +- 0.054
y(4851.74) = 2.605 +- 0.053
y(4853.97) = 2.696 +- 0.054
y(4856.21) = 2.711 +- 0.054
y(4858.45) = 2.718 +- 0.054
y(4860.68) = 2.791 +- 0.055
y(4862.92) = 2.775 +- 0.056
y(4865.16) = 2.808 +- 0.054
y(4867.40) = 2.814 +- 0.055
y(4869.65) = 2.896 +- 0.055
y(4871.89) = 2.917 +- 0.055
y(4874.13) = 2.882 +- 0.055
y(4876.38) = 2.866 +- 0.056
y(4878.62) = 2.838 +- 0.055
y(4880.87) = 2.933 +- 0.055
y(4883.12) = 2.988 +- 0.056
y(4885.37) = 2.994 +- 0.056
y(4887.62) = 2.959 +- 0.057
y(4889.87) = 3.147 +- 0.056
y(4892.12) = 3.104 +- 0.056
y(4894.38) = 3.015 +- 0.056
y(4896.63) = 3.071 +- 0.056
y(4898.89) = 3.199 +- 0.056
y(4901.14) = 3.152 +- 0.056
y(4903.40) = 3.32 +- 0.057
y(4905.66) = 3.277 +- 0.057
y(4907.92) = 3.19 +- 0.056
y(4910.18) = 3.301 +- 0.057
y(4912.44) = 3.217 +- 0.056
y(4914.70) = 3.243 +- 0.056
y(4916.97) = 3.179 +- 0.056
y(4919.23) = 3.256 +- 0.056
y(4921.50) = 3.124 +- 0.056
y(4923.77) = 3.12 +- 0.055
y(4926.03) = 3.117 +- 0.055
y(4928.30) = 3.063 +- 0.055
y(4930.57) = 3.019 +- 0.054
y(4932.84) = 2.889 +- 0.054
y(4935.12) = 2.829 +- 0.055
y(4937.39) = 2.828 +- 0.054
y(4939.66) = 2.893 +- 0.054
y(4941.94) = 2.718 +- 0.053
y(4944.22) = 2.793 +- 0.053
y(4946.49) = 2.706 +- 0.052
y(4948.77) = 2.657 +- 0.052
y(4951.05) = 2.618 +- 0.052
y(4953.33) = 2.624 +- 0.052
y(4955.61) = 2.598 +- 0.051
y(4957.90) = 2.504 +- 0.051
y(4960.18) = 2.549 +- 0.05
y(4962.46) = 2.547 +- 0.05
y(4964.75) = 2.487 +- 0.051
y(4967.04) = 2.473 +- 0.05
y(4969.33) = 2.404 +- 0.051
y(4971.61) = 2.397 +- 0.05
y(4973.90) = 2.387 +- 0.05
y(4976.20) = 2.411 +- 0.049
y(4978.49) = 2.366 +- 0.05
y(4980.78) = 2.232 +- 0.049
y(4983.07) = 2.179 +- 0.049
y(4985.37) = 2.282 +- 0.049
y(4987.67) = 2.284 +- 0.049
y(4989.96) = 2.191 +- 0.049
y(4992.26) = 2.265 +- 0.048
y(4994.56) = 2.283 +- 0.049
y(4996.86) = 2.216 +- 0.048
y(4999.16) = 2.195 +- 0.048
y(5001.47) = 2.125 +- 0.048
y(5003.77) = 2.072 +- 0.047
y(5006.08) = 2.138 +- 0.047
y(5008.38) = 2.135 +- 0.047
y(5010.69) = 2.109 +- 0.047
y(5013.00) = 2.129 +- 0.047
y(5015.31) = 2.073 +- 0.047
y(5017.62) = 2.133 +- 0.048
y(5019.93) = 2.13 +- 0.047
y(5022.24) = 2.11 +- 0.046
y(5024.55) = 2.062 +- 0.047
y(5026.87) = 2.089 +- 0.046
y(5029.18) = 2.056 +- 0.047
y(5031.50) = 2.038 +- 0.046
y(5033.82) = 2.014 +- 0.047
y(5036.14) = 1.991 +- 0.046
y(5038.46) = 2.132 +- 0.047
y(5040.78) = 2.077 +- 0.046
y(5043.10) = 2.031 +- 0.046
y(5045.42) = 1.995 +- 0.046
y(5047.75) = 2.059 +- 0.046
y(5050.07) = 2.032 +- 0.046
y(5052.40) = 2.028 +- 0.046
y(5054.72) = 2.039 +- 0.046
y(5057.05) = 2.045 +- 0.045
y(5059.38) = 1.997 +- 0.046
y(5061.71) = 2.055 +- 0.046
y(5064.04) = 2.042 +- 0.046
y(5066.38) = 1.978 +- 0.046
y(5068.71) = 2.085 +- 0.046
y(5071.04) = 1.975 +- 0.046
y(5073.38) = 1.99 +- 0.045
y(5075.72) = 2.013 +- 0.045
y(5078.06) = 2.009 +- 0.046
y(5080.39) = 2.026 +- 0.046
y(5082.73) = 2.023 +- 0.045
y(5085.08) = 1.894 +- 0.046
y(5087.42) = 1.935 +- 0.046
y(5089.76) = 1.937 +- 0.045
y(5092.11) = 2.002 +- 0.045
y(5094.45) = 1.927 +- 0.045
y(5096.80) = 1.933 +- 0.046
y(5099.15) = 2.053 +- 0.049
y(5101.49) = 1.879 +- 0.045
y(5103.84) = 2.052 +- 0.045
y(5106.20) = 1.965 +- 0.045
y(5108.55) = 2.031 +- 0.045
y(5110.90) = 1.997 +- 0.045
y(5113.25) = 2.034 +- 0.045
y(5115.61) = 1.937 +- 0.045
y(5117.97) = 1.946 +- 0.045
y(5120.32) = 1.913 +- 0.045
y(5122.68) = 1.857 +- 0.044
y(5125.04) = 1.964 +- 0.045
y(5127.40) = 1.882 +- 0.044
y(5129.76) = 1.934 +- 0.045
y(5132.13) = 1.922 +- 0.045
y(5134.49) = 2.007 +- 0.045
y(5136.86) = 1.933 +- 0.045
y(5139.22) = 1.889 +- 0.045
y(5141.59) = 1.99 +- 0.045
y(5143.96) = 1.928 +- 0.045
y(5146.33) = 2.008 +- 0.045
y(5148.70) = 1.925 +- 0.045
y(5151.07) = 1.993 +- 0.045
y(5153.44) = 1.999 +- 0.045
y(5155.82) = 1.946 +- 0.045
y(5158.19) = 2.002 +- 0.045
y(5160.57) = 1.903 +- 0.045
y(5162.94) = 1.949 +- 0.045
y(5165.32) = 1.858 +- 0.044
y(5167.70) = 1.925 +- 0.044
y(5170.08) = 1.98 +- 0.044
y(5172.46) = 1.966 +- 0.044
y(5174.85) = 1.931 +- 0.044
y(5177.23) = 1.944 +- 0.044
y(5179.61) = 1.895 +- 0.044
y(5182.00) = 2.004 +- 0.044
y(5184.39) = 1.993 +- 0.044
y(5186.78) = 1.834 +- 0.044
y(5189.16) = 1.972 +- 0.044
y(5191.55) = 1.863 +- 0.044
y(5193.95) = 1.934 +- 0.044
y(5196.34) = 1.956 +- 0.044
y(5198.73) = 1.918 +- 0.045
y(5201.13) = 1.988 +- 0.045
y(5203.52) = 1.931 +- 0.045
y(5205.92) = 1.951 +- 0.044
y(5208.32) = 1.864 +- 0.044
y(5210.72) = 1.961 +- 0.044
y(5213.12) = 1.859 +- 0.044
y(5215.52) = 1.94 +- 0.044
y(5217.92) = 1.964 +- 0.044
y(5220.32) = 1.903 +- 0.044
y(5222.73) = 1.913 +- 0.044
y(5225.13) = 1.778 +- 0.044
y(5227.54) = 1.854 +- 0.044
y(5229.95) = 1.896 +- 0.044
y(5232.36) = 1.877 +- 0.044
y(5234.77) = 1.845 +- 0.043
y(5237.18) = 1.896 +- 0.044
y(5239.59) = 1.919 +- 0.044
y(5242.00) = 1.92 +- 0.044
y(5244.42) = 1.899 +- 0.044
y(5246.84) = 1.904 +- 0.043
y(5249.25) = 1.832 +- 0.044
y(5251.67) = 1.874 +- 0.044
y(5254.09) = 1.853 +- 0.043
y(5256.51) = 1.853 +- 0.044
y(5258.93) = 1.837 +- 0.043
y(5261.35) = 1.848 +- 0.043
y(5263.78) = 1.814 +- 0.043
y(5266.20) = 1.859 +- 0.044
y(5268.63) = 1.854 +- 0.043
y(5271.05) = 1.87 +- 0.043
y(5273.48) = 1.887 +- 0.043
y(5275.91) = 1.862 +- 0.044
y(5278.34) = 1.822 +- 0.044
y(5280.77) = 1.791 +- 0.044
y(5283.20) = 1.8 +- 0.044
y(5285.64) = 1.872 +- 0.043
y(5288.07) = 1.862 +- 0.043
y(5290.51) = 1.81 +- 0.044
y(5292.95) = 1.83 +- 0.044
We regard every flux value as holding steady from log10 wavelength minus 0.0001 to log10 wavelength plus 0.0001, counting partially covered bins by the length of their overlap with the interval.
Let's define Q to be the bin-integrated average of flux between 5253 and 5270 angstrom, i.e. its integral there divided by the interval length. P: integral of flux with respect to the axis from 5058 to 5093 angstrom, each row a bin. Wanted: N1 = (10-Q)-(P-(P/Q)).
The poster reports -24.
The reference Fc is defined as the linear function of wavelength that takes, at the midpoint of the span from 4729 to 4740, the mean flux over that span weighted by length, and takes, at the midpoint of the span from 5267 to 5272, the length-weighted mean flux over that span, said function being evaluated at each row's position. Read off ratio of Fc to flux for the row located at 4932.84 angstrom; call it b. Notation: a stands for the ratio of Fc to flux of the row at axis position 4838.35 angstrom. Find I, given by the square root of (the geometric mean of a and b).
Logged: 0.860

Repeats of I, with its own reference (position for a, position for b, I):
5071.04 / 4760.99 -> 0.982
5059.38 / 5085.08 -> 0.993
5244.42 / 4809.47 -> 0.966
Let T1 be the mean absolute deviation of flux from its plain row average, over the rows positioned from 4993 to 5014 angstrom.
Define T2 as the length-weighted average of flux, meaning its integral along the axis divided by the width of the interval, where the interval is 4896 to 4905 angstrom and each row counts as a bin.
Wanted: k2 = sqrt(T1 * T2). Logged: 0.40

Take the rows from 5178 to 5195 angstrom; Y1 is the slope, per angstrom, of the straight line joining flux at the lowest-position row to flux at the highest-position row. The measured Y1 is 0.003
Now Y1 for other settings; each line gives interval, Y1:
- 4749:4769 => 0.000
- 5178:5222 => 0.000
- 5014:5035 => -0.003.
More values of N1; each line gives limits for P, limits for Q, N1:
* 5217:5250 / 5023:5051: -24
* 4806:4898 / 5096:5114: -113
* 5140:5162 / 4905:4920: -23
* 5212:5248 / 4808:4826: -31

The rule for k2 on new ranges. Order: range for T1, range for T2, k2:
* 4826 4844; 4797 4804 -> 0.29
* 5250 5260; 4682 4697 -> 0.14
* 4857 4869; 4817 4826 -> 0.26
